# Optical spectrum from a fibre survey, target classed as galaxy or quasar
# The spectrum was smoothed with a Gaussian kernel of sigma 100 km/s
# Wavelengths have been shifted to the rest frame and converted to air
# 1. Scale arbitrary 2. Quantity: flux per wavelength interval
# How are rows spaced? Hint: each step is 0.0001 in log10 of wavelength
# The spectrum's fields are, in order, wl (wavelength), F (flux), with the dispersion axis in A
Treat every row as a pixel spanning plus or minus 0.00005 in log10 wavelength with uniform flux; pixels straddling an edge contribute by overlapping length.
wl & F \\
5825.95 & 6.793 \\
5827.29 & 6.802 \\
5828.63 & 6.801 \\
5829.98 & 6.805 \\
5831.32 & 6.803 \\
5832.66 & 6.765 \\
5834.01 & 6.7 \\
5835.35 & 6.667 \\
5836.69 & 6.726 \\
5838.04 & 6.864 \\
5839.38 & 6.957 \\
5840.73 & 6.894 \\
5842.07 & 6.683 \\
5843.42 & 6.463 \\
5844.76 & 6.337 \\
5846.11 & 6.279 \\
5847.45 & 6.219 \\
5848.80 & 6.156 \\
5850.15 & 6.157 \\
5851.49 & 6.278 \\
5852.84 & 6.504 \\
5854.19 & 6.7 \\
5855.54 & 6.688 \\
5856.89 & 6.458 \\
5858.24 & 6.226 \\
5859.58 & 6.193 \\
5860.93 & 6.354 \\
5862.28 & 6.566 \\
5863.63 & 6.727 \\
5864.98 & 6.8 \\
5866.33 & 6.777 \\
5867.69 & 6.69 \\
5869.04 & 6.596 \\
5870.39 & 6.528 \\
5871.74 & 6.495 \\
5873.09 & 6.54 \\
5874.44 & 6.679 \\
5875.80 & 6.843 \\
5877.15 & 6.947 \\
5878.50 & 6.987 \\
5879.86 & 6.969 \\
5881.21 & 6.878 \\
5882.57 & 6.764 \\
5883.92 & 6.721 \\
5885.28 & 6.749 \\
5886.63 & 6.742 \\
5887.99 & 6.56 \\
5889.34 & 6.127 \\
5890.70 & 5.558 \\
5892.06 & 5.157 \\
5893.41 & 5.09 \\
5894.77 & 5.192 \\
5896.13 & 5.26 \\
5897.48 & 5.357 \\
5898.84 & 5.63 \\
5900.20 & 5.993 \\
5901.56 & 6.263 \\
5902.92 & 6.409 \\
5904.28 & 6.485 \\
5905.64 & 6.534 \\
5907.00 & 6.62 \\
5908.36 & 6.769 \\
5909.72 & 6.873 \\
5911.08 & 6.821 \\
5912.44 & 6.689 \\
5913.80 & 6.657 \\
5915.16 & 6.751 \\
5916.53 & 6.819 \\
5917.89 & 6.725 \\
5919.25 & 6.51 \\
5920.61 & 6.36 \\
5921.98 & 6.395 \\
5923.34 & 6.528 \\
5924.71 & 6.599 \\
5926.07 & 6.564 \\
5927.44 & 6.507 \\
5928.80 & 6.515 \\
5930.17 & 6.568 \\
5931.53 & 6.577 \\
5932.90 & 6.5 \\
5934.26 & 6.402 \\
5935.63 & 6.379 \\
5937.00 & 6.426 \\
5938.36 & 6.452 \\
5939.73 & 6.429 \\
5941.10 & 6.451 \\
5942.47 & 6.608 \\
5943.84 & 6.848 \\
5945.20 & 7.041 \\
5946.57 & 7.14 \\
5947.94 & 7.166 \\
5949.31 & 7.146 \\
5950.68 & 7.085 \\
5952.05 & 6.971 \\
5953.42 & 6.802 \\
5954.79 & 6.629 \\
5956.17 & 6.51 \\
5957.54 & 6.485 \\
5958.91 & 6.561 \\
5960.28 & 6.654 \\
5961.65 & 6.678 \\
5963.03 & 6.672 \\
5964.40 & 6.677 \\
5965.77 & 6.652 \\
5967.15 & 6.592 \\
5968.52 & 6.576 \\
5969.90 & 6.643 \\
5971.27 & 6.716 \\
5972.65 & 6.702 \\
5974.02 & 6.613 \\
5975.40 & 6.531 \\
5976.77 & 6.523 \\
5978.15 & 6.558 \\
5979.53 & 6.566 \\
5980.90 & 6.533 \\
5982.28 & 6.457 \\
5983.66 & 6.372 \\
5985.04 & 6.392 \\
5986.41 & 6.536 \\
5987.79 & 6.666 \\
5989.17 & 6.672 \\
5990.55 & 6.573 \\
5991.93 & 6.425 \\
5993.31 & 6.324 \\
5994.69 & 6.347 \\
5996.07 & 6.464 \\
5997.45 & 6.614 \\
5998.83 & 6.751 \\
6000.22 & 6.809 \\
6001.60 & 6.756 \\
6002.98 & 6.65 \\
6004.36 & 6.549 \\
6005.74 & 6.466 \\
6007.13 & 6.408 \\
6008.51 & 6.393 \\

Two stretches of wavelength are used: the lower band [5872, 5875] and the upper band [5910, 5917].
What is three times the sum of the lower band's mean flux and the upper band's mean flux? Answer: 40.1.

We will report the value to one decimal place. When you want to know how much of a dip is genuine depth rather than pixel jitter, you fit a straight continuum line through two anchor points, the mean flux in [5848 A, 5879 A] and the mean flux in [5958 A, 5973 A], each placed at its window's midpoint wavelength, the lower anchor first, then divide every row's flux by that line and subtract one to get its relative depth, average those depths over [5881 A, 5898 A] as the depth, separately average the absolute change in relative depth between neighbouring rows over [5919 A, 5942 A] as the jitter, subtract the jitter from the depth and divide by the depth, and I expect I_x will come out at 1.1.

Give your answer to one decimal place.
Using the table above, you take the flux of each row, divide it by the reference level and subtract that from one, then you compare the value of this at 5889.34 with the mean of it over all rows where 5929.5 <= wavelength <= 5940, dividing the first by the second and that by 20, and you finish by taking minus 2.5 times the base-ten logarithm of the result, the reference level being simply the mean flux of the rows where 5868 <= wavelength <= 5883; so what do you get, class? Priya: 2.4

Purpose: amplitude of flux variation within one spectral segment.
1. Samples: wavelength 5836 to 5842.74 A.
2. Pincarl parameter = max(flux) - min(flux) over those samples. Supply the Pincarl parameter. 0.27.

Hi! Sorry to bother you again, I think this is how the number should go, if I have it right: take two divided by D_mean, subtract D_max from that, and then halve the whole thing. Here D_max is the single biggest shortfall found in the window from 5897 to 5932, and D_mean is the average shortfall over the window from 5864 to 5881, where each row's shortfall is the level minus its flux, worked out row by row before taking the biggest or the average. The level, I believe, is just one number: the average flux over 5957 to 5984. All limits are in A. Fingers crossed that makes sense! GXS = -7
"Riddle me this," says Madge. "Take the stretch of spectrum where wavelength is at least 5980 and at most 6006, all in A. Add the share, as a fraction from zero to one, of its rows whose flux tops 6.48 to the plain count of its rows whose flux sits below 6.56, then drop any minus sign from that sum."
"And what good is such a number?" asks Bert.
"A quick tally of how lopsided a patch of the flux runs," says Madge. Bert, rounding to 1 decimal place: 11.6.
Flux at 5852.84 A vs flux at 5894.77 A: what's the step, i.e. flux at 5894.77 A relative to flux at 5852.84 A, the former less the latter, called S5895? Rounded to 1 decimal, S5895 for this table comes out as -1.3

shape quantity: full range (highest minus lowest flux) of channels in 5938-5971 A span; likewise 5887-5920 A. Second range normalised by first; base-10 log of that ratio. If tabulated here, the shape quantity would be 0.38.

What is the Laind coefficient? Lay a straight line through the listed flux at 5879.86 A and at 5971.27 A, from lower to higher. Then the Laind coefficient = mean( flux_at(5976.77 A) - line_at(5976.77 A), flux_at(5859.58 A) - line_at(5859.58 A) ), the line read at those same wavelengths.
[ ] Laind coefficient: -0.50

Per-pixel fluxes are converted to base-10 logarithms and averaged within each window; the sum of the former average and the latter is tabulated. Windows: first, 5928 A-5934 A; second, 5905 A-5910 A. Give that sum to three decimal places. 1.641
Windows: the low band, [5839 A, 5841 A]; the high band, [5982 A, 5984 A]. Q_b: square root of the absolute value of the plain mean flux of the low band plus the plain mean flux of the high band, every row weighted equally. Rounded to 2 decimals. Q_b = 3.65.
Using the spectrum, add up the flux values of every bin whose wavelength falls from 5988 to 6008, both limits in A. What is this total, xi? 91.8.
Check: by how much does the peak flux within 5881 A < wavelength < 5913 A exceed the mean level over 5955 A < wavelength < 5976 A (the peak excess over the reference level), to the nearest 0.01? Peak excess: 0.26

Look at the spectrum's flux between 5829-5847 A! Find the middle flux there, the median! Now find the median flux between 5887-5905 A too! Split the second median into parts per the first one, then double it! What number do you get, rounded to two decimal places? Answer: 1.67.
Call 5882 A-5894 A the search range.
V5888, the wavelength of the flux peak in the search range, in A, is 5882.57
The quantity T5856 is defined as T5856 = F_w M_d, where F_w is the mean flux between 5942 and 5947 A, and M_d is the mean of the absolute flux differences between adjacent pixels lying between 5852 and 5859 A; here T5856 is 1.16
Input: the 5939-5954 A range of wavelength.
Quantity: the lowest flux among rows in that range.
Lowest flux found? 6.429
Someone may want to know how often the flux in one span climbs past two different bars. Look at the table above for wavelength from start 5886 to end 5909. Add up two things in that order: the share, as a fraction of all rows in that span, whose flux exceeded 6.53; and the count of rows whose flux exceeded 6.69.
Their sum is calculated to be 2.3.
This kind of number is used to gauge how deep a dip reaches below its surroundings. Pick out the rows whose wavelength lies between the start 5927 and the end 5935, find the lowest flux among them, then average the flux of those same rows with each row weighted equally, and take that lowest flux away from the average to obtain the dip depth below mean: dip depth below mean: 0.11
